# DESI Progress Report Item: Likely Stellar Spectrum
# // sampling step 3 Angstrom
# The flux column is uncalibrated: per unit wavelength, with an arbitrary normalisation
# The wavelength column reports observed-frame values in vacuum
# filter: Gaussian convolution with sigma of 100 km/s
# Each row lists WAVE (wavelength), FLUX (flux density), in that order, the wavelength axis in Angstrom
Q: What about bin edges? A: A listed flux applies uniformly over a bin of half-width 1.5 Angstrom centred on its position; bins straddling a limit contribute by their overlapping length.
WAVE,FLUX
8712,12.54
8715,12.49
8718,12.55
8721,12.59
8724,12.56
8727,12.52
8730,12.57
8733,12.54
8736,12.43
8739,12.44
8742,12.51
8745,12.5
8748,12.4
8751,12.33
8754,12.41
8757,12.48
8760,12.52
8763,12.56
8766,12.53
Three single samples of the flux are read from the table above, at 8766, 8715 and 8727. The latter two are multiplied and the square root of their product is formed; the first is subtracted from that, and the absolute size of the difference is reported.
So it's 0.025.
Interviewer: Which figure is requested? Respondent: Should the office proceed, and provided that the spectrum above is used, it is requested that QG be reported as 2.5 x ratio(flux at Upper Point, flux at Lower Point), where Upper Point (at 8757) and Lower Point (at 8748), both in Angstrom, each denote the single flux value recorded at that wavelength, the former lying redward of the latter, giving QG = 2.52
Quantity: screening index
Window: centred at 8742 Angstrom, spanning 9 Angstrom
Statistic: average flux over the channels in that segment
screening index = 12.5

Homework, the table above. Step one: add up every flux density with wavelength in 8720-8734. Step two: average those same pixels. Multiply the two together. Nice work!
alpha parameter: 788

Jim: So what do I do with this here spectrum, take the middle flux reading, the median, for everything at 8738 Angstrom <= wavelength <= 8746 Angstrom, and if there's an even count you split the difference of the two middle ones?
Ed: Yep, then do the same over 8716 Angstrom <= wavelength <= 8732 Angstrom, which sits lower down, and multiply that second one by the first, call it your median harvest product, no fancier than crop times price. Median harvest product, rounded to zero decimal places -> 157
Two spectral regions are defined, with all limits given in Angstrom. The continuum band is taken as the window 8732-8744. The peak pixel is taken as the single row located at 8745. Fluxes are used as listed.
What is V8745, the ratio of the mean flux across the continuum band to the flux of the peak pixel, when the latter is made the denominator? 1.00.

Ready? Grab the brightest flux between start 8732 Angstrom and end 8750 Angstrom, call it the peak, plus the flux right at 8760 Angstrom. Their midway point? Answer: 12.5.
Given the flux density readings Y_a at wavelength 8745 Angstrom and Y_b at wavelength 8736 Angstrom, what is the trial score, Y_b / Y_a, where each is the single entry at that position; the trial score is 0.99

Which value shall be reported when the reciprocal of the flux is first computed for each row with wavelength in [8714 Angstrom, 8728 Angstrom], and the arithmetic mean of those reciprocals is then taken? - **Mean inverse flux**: 0.0797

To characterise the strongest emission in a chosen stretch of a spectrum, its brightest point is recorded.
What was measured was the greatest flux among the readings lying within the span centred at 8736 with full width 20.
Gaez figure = 12.57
